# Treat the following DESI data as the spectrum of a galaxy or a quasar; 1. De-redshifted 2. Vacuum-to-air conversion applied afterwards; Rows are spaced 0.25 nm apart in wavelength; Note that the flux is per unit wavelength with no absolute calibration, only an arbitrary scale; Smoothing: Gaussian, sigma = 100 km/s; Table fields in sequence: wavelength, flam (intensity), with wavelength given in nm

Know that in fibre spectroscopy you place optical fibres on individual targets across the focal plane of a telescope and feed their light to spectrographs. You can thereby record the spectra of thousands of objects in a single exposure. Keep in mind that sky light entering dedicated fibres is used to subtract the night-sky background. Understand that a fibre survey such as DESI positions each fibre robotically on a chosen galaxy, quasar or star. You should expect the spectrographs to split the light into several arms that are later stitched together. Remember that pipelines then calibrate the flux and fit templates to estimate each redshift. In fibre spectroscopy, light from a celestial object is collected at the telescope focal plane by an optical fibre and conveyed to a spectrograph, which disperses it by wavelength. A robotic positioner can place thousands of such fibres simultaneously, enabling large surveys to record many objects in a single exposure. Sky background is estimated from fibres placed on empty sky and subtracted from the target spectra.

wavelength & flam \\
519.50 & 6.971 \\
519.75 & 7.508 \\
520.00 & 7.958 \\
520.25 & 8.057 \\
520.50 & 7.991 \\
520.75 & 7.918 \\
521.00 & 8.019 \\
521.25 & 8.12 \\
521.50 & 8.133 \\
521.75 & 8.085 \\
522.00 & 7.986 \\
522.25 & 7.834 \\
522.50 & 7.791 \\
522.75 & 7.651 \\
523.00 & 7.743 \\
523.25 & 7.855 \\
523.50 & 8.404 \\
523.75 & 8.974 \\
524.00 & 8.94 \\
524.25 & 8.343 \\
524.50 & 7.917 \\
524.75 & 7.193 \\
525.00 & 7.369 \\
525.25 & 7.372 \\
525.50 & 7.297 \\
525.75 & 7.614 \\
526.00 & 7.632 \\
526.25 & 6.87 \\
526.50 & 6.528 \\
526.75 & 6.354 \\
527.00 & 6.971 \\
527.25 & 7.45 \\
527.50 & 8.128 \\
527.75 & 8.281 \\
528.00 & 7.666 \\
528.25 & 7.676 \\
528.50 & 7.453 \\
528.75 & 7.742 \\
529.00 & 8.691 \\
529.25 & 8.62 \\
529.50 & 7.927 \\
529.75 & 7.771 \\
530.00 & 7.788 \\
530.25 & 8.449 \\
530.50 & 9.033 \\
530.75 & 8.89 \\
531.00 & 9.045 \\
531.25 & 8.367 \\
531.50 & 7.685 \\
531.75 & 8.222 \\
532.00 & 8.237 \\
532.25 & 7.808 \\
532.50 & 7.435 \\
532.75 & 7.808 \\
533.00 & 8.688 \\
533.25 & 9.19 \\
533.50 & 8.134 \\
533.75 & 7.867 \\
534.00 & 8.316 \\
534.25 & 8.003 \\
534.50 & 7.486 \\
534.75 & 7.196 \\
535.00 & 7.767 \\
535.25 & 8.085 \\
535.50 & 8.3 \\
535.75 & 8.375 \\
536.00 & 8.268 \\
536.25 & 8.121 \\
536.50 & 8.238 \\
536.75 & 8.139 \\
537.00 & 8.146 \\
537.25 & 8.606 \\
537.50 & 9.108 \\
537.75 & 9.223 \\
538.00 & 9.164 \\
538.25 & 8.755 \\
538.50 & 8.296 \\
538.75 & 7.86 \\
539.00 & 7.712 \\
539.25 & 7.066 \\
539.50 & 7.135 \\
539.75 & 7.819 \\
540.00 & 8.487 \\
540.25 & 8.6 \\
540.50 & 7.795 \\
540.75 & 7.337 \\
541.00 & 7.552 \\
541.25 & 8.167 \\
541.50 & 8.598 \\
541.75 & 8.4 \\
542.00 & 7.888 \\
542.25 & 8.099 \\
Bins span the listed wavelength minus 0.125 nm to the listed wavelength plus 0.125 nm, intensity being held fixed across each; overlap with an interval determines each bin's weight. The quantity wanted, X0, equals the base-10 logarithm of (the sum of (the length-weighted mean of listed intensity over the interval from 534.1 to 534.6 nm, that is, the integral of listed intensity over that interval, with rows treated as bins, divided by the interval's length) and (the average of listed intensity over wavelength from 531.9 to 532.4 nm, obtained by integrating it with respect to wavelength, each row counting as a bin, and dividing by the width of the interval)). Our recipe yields 1.20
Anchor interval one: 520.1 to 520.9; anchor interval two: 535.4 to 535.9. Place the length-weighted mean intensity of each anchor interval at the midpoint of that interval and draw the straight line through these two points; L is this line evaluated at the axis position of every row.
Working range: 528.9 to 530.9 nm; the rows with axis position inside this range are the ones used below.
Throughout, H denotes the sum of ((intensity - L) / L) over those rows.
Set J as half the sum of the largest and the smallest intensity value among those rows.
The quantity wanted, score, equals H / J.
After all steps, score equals 0.02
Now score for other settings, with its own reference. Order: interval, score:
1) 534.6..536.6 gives -0.04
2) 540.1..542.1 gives -0.05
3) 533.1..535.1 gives -0.04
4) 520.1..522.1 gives 0.00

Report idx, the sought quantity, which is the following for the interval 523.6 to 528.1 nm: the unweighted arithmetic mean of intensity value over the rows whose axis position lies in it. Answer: 7.61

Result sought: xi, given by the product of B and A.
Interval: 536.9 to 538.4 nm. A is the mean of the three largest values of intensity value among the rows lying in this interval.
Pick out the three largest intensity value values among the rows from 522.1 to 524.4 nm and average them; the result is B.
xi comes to 80.4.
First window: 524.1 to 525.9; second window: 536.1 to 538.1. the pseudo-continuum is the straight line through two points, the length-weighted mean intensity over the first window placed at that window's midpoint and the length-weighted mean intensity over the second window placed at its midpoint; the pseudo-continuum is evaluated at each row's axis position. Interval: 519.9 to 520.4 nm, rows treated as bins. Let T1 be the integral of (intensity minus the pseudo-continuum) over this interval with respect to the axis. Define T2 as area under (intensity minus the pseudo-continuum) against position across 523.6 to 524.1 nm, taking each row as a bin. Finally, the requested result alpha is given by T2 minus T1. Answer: 0.31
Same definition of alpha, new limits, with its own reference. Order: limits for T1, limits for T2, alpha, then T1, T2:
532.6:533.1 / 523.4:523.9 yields 0.64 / -0.03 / 0.6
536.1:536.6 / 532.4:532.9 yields -0.10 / -0.17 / -0.3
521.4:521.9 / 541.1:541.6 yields -0.68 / 0.38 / -0.3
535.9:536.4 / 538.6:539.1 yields -0.30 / -0.16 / -0.5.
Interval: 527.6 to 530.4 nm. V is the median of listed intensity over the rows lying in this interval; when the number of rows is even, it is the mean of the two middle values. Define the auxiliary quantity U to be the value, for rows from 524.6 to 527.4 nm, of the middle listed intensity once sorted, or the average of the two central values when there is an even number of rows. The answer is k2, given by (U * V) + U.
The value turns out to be 64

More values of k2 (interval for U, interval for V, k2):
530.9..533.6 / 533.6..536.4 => 75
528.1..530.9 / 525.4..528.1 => 67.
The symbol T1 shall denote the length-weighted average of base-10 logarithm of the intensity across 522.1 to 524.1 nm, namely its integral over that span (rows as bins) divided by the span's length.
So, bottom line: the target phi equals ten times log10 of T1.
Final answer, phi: -0.41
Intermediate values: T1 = 0.910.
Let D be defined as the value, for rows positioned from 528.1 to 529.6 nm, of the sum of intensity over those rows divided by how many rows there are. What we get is 8.02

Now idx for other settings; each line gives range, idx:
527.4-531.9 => 8.19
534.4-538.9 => 8.29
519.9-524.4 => 8.10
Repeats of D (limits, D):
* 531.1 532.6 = 7.96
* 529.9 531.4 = 8.60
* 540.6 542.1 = 7.99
